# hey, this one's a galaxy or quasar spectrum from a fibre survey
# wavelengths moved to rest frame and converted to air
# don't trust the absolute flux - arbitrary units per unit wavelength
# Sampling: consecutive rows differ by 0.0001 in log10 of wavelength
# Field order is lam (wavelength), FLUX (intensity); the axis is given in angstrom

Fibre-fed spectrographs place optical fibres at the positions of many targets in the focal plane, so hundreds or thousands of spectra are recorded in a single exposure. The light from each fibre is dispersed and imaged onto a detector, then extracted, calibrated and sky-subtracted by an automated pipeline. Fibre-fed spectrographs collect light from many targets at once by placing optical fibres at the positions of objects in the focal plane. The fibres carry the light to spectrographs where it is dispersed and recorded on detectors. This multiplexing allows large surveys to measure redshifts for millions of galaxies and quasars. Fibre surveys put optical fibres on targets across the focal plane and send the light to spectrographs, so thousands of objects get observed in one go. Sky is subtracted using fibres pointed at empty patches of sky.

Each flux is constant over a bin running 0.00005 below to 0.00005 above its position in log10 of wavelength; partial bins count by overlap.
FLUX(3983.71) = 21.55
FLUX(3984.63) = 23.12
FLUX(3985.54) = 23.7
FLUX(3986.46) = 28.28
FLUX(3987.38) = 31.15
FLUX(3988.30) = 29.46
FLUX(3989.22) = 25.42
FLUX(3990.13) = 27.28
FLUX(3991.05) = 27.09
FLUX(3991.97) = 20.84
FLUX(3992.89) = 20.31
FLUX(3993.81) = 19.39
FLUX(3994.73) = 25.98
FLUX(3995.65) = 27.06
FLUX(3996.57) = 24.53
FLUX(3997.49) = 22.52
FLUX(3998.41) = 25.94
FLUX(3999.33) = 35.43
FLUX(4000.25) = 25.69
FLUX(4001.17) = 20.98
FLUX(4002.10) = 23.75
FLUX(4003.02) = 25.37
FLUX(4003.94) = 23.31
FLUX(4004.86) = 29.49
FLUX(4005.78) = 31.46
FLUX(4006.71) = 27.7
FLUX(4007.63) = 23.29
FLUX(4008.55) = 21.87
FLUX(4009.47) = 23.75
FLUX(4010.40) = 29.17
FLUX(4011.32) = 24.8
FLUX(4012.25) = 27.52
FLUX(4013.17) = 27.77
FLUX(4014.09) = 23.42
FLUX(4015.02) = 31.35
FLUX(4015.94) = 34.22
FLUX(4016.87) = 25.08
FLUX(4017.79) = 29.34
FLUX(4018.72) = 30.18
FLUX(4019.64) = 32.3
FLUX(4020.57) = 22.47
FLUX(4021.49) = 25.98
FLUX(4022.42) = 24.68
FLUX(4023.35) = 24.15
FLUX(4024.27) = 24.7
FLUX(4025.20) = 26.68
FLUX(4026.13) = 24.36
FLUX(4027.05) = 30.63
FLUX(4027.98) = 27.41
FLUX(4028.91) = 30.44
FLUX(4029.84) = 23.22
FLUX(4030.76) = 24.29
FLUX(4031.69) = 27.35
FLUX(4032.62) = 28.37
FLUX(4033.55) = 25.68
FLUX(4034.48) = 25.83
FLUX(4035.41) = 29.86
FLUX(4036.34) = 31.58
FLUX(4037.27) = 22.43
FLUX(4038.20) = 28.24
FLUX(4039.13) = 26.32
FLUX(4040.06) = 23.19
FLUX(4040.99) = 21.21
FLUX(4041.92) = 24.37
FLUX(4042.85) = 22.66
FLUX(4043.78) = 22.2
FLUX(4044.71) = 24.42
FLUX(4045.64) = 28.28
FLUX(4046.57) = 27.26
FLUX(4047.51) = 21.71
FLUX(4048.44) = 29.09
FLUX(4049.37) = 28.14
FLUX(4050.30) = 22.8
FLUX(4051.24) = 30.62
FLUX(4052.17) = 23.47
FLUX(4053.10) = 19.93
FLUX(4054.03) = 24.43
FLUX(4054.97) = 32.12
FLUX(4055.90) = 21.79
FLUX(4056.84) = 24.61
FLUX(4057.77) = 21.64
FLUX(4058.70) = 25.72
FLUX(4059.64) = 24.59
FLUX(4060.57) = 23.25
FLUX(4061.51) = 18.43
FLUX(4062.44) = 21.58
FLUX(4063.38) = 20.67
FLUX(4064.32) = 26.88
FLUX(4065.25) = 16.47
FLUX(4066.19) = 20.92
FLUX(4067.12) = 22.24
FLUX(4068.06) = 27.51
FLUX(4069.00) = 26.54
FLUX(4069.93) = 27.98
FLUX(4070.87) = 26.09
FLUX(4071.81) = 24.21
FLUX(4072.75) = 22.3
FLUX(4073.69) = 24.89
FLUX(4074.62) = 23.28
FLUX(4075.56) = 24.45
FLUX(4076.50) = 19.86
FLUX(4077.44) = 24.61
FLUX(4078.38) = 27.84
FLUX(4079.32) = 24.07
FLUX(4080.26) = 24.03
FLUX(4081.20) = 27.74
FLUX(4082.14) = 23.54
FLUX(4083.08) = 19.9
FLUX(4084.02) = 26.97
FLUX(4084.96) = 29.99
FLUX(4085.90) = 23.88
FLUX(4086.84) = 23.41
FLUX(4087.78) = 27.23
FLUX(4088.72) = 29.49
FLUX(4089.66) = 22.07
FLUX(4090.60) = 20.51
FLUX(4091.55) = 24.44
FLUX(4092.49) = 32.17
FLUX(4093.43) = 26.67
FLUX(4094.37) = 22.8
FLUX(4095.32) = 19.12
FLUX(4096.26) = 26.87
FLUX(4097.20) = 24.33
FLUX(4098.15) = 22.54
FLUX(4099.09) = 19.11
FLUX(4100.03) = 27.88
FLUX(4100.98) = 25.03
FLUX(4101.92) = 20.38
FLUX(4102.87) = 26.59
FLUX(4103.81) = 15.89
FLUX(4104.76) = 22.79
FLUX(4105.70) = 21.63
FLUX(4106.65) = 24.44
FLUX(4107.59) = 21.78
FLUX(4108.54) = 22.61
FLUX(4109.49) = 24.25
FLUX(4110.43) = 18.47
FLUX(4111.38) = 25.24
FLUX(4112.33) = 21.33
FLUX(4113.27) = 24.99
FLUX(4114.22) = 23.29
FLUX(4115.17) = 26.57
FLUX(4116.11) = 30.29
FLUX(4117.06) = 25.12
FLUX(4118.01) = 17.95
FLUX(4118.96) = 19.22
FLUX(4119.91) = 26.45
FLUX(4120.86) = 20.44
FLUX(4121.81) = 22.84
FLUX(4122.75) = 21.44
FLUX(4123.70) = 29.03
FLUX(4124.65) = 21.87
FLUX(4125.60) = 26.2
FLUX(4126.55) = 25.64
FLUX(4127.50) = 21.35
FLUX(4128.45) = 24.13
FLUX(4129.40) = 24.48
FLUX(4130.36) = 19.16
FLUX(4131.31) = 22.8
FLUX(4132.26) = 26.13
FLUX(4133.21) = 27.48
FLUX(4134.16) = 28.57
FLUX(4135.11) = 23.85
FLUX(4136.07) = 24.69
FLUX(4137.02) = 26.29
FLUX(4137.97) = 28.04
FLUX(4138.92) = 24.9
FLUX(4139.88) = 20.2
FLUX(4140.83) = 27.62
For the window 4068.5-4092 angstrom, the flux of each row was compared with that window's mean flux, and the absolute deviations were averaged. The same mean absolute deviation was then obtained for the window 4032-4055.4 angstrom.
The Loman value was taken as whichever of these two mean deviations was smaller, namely 2.16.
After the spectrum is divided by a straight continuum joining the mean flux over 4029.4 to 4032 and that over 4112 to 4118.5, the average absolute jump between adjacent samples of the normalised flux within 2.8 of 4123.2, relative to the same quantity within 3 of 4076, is 1.5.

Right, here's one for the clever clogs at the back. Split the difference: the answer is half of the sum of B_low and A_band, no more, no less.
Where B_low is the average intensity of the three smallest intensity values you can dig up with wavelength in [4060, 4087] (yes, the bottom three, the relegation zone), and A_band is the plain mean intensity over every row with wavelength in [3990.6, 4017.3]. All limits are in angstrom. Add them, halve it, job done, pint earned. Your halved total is 22.0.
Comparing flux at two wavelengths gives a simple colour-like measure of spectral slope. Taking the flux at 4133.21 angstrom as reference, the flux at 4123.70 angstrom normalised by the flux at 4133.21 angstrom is 1.06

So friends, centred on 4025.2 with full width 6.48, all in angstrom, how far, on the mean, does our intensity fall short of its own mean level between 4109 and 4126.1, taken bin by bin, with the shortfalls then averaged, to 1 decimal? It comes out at -2.5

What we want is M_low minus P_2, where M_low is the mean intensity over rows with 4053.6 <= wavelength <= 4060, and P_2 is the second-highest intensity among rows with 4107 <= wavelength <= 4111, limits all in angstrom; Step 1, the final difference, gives 2.4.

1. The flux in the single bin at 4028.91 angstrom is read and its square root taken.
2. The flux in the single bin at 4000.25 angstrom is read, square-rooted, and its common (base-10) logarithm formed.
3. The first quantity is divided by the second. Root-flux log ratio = 7.8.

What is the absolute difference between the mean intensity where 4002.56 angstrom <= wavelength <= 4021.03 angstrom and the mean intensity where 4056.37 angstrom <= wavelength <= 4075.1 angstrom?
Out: 3.7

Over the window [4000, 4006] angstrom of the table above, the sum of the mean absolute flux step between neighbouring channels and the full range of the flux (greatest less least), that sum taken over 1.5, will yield 9.1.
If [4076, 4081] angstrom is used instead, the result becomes 7.3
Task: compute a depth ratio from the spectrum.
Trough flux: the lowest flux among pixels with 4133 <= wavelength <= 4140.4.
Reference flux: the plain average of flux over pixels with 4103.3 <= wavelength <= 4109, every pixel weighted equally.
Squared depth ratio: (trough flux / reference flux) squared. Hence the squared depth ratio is 0.9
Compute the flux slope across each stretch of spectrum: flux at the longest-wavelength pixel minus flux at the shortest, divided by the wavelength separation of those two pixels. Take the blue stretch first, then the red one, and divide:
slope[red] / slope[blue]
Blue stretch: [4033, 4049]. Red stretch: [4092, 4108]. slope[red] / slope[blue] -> -3.0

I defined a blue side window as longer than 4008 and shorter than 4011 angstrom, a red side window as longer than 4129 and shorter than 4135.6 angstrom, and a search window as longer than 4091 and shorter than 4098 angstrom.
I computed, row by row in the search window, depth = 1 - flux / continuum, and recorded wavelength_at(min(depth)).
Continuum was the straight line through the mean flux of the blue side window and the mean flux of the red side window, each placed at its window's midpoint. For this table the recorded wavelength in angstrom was 4092.49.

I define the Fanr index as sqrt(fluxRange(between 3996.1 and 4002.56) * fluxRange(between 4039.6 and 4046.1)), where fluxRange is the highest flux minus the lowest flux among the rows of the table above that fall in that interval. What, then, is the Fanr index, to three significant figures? 10.1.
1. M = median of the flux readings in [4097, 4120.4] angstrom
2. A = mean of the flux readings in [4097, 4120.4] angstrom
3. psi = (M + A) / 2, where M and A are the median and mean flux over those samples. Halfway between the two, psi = 23.2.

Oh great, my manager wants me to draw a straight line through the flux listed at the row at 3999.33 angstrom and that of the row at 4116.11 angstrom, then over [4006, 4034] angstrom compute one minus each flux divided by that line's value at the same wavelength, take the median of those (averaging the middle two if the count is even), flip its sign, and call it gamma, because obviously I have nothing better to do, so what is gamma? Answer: -0.23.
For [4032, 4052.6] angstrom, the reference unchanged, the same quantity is -0.24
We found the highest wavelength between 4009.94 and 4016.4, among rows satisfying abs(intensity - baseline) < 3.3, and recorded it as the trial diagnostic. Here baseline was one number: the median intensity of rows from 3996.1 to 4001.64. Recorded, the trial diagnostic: 4014.09 angstrom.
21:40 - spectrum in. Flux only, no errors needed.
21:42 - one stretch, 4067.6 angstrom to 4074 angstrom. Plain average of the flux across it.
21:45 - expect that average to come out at 25.6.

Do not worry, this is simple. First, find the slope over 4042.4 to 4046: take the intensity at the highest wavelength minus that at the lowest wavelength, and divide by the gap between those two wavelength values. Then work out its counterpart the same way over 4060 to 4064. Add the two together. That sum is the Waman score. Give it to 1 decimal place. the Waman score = 1.1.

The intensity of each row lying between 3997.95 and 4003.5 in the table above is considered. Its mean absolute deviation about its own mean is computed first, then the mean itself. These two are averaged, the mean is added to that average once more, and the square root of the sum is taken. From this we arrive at 6.4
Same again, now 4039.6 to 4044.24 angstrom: 5.9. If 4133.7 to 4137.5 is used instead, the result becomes 6.3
